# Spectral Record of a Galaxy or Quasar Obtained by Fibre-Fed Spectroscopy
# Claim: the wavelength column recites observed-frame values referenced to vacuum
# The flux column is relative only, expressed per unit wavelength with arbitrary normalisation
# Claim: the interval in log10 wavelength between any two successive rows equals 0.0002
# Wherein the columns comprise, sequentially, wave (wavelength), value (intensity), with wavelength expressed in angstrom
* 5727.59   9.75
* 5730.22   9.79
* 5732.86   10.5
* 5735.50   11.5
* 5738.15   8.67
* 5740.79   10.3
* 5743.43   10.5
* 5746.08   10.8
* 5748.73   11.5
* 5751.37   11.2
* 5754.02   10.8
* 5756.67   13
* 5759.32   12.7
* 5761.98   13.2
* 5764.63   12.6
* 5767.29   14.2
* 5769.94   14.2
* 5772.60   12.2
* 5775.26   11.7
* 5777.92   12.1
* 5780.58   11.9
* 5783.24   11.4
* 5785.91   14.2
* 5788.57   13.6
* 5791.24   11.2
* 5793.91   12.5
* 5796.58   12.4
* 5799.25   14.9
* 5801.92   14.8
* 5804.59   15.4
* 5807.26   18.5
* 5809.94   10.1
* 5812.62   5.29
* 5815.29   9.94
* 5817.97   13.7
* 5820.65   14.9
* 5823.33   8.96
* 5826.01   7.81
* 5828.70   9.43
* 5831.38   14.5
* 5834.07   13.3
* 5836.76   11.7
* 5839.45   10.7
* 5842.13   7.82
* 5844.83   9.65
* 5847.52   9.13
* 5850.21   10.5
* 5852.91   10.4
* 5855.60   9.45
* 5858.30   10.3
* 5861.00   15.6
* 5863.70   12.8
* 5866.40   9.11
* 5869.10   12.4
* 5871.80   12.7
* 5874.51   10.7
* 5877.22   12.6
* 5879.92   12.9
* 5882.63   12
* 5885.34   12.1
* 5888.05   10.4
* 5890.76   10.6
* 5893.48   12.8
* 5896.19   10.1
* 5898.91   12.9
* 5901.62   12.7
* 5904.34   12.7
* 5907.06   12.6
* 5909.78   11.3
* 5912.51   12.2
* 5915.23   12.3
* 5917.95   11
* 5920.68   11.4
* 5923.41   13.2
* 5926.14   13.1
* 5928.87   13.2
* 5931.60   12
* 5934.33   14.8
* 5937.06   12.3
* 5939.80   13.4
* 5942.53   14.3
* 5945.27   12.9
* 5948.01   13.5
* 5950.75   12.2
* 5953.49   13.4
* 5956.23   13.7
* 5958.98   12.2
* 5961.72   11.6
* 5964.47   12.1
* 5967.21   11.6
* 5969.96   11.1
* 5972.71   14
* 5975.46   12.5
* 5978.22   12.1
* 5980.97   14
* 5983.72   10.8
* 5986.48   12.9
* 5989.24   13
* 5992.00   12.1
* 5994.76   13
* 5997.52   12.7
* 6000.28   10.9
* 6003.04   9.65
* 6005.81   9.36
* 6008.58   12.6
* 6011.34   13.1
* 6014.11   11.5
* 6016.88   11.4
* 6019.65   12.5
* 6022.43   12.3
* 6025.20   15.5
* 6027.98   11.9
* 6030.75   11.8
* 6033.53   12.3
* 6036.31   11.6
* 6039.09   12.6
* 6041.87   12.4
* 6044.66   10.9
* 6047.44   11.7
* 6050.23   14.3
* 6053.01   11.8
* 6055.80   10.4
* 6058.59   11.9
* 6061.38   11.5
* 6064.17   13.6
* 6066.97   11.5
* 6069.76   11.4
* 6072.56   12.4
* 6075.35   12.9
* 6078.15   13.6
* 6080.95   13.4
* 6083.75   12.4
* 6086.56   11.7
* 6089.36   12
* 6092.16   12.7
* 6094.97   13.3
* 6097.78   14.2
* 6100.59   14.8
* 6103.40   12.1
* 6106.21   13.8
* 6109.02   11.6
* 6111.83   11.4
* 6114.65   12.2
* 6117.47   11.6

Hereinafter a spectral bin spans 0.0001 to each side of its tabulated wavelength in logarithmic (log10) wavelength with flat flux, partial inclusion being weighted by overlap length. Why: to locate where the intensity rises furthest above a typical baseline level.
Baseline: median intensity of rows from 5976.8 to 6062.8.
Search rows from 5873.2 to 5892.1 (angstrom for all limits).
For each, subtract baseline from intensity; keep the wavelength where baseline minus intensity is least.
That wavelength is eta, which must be 5879.92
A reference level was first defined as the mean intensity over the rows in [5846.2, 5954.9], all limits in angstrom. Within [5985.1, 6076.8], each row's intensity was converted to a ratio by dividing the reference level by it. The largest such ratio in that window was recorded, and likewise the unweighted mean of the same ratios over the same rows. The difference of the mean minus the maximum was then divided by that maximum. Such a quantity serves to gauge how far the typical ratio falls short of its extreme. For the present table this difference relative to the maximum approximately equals -0.219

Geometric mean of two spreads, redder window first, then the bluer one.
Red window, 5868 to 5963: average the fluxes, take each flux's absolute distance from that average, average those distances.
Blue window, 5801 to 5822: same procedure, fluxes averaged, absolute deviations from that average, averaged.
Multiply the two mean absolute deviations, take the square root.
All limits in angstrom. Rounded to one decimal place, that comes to 1.6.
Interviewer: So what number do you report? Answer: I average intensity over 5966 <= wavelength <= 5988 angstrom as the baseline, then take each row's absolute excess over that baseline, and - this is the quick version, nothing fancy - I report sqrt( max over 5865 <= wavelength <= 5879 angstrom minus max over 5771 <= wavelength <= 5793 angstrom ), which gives 1.2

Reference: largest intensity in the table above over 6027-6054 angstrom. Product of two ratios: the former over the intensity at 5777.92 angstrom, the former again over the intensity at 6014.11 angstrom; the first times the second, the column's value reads 1.47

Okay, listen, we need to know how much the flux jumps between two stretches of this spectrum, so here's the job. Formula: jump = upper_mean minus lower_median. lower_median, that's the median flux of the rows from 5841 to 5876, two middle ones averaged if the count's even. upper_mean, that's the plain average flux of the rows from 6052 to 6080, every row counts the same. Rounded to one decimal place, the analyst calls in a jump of 1.7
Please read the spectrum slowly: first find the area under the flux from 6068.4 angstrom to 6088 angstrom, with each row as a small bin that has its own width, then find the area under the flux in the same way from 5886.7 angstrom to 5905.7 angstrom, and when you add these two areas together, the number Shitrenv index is 469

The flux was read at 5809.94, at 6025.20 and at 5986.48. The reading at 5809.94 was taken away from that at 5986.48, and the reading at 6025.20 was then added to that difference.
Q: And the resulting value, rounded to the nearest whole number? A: 18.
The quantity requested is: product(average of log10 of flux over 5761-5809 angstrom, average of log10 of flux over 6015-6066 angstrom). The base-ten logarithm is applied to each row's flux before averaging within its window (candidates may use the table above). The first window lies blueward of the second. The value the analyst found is 1.22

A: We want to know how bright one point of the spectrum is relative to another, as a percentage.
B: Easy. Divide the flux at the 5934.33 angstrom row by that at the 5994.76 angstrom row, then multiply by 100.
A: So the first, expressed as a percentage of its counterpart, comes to 114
